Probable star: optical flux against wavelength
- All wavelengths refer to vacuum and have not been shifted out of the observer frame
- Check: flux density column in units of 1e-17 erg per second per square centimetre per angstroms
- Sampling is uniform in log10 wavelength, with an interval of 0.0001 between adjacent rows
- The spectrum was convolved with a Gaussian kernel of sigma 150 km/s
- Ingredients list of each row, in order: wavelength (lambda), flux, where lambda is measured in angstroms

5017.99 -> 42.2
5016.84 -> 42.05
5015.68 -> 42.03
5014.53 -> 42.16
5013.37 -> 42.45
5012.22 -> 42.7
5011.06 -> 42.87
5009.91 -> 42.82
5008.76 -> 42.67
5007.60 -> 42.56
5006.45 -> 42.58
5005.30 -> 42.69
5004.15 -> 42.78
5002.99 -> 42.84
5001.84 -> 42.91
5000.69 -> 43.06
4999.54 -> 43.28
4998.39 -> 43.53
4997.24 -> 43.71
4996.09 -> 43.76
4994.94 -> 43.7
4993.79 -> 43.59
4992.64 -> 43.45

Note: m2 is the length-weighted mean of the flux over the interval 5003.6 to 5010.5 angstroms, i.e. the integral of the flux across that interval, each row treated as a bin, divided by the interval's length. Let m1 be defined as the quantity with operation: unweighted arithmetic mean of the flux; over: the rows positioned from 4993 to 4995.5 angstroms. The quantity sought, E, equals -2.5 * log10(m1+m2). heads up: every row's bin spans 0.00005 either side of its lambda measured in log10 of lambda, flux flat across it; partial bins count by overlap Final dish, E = -4.84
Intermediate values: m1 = 43.6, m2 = 42.7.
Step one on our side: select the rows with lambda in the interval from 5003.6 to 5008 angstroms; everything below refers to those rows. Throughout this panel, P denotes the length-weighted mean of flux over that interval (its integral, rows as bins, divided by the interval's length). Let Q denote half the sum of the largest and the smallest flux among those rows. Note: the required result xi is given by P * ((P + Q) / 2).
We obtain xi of 1825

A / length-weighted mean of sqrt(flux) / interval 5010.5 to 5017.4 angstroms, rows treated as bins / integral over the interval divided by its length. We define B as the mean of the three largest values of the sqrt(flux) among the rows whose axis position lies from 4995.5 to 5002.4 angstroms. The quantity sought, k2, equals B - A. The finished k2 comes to 0.105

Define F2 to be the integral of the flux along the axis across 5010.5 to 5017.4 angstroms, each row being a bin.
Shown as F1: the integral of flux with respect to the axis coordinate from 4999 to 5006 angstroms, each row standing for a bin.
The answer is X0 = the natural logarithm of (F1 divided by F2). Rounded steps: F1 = 301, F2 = 292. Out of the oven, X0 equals 0.028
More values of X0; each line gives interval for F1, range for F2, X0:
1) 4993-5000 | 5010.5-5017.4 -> 0.044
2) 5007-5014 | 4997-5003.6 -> 0.046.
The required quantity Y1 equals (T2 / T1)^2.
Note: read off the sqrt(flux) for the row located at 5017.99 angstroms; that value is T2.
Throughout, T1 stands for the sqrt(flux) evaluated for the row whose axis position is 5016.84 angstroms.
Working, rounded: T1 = 6.48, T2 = 6.50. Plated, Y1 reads 1.00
